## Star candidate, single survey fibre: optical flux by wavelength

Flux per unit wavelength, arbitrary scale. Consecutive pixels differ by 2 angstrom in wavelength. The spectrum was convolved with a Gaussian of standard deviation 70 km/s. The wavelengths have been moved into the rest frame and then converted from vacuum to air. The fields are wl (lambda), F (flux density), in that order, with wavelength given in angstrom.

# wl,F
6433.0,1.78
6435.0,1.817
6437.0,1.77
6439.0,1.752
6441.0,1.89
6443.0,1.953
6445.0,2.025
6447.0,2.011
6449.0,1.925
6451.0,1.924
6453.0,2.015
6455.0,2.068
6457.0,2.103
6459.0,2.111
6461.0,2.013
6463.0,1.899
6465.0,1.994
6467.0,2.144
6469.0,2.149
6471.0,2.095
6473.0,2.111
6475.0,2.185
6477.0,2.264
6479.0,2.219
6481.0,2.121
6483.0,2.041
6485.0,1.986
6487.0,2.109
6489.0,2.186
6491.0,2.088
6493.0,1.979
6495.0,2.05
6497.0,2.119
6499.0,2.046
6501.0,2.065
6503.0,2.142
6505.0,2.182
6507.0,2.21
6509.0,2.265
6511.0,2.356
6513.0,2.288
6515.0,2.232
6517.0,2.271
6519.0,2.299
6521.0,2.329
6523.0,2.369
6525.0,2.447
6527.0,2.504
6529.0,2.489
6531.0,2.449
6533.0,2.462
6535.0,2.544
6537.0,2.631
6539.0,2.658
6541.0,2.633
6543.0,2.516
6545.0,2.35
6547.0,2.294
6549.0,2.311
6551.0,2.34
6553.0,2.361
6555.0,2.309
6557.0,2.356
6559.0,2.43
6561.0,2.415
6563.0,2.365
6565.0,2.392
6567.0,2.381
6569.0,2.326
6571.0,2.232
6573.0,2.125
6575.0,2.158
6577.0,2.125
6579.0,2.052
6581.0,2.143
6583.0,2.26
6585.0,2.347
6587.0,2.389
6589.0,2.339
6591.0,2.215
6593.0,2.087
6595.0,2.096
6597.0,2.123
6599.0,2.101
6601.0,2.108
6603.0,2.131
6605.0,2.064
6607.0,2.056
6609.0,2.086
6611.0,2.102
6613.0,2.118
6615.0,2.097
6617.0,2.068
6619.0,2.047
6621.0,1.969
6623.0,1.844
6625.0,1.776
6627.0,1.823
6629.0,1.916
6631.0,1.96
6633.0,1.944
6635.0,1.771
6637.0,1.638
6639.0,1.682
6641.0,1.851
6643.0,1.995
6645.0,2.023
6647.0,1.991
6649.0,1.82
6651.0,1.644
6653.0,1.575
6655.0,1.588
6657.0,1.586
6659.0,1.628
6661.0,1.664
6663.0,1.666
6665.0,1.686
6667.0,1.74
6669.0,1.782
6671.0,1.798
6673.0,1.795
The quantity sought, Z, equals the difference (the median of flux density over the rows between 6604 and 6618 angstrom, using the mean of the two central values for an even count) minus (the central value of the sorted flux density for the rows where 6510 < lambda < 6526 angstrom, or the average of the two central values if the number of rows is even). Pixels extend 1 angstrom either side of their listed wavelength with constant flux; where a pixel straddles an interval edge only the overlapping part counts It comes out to -0.23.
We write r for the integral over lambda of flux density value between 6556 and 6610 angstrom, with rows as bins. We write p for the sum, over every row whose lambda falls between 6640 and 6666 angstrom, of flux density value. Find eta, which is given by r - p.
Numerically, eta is 97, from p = 23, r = 120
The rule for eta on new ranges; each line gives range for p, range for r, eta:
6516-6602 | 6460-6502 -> -12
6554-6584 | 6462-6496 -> 37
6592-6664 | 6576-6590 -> -37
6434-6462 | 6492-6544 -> 94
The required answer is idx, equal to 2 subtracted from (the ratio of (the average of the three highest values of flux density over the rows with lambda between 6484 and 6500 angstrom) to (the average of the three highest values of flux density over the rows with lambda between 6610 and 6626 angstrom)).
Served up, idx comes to -0.98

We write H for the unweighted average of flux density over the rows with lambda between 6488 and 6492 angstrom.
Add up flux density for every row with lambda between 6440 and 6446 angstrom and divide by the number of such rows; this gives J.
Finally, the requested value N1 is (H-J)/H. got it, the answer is 0.08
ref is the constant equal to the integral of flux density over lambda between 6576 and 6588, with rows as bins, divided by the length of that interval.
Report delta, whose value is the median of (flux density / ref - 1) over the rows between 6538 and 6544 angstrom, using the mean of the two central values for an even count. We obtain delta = 0.19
